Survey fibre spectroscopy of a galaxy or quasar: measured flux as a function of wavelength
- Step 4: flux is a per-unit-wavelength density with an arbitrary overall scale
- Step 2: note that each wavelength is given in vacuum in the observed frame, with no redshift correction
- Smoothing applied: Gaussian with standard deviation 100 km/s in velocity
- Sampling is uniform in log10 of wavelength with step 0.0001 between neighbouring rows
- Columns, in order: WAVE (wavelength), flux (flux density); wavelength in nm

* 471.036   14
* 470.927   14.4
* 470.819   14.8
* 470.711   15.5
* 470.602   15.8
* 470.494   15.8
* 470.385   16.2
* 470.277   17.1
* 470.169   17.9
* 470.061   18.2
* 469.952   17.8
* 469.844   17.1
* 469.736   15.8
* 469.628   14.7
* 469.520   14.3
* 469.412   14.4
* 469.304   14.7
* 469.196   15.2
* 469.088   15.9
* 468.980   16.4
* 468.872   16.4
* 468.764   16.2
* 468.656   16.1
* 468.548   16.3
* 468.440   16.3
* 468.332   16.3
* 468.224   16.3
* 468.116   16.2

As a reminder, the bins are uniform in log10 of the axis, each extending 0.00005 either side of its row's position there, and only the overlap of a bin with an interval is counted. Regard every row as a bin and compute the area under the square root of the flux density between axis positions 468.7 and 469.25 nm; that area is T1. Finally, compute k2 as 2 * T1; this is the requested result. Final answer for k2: 4.4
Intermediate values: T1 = 2.20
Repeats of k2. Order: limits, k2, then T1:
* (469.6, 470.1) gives 4.1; 2.05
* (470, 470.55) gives 4.5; 2.27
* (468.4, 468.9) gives 4.0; 2.01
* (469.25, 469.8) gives 4.2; 2.12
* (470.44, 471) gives 4.4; 2.18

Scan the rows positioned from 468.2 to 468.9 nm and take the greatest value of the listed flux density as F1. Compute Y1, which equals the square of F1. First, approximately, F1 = 16.4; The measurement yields 269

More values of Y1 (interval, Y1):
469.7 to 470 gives 317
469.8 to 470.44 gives 331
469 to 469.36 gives 253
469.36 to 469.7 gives 216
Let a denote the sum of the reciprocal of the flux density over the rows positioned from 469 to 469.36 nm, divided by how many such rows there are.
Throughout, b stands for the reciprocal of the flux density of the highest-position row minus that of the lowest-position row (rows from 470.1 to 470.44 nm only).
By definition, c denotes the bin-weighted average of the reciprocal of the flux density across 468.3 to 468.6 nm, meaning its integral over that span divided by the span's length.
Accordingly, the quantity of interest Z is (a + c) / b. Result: 22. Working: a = 0.0656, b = 0.0059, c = 0.0613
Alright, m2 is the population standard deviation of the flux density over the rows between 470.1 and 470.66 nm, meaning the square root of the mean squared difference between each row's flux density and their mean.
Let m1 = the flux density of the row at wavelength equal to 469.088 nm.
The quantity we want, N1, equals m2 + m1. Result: 16.7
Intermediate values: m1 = 15.9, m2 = 0.8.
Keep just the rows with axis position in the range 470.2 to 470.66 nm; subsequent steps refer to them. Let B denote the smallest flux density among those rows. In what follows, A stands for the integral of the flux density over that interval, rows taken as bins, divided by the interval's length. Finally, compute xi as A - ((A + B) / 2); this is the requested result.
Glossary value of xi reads 0.25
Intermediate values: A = 16.3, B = 15.8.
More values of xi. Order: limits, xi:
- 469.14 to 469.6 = 0.18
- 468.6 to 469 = 0.08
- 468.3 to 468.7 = 0.07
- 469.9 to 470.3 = 0.34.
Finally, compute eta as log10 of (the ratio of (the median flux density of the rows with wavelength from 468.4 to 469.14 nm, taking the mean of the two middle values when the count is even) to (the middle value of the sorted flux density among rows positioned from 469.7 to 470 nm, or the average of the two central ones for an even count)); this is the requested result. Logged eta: -0.021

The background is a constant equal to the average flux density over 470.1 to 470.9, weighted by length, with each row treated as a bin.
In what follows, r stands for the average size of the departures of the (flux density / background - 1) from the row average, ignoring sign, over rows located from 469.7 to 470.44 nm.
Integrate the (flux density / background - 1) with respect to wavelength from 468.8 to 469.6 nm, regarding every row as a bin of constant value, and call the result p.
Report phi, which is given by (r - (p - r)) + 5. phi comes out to 5.13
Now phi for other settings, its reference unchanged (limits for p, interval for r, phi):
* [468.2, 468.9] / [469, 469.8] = 5.06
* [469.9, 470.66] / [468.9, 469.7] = 5.04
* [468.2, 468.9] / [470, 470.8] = 5.11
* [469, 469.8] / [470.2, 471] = 5.13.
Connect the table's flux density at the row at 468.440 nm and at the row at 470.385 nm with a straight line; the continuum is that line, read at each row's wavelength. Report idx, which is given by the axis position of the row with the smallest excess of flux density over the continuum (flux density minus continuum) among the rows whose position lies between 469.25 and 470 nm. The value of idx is 469.520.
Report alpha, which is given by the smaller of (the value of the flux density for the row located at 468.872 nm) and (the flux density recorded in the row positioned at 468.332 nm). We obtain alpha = 16.3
